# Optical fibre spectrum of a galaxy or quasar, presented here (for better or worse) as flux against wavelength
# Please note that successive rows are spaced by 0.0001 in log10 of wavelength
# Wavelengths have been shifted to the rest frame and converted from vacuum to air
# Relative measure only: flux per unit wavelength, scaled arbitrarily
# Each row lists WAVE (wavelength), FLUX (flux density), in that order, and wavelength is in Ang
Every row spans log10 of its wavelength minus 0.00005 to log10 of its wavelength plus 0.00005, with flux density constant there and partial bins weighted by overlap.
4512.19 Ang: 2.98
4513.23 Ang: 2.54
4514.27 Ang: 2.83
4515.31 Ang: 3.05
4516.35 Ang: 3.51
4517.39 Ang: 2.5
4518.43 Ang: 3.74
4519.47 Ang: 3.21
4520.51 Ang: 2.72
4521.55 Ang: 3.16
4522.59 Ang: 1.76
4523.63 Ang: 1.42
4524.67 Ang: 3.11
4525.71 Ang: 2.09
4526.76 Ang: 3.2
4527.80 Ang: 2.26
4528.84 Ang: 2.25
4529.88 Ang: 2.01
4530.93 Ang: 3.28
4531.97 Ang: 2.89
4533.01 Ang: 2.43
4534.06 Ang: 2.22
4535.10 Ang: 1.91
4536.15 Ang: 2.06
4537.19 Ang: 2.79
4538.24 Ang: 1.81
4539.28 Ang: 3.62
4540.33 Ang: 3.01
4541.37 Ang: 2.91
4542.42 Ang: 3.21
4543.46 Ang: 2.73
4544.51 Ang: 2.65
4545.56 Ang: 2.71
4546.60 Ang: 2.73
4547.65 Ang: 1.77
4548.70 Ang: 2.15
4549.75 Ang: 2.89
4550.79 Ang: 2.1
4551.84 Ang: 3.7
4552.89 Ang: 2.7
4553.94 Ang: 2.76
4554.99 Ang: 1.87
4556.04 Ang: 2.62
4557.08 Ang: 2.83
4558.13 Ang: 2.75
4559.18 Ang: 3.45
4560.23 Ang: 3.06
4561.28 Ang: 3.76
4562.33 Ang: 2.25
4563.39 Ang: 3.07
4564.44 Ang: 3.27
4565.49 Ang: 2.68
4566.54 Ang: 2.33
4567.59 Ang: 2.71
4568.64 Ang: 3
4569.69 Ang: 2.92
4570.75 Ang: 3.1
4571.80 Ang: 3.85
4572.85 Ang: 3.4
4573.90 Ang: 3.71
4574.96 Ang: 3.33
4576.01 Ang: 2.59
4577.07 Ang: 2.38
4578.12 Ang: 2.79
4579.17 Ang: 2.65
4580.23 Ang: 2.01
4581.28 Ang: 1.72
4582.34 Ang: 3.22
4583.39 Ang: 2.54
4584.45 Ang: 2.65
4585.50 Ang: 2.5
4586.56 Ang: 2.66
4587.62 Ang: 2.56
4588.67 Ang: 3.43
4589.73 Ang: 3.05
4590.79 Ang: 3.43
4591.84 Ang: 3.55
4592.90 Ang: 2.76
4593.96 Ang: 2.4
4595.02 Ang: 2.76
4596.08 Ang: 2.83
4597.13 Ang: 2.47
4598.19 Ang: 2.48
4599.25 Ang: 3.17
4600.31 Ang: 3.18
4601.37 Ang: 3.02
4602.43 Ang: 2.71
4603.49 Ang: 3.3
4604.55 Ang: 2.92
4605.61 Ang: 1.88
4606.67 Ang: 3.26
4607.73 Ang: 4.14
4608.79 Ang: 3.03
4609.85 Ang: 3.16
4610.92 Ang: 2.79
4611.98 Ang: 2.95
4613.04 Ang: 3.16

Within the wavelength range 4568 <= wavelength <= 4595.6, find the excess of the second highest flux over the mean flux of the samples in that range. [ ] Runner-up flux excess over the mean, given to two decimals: 0.83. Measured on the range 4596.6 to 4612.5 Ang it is 0.34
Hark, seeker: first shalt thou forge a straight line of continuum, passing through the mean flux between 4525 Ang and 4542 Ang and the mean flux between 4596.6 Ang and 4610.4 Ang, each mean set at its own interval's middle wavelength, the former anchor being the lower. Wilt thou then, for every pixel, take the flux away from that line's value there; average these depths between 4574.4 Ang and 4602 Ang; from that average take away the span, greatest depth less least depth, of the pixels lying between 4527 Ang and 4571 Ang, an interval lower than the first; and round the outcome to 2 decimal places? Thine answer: -1.80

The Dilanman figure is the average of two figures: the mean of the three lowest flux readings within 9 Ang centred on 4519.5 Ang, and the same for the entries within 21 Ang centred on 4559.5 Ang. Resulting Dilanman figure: 1.98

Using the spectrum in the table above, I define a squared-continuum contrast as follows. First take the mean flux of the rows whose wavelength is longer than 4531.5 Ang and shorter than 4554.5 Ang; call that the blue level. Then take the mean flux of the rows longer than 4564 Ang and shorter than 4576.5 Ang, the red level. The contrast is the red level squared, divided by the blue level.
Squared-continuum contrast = 3.6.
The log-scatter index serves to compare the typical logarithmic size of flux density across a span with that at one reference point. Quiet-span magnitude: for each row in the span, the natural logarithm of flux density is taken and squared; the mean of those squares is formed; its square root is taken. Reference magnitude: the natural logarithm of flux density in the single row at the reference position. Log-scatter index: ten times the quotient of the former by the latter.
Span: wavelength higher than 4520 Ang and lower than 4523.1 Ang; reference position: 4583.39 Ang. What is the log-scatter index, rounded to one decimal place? 10.1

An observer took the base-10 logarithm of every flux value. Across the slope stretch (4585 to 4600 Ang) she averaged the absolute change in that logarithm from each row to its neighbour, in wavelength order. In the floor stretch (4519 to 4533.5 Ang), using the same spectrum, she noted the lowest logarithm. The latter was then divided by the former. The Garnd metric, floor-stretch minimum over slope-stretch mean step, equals 2.8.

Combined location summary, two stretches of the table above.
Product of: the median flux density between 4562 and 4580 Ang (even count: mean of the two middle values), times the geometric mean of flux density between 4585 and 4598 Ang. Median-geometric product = 8.3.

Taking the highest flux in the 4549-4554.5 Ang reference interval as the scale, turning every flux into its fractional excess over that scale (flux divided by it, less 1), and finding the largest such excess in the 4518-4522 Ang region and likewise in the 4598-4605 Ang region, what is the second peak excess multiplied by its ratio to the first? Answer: 1.08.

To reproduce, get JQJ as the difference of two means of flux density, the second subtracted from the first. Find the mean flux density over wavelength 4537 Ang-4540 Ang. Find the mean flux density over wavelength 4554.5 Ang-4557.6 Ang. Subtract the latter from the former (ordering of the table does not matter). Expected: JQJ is 0.3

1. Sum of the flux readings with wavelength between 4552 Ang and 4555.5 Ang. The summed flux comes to 7.33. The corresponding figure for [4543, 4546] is 8.09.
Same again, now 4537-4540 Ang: 8.22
